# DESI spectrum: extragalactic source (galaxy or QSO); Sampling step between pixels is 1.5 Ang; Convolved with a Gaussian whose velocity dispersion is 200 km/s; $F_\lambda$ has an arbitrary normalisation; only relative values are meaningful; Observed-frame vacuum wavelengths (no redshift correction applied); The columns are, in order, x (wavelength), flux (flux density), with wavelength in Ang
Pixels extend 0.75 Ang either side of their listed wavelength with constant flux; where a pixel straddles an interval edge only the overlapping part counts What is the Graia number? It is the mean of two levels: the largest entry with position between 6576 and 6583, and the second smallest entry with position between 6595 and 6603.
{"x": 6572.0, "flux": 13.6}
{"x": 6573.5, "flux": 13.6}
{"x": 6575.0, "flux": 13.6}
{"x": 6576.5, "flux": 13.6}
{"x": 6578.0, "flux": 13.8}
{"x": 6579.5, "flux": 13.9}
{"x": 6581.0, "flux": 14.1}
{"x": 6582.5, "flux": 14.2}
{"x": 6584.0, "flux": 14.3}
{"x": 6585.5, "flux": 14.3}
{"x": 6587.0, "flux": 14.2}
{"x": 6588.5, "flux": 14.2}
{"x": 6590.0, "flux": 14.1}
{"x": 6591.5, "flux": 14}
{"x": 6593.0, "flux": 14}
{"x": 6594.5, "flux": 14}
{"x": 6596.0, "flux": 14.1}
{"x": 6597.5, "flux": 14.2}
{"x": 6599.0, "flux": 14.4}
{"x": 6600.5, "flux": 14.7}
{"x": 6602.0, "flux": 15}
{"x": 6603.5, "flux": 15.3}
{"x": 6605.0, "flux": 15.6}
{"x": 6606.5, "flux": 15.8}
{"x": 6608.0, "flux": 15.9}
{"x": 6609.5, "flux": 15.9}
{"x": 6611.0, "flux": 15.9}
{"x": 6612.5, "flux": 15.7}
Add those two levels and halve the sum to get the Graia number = 14.2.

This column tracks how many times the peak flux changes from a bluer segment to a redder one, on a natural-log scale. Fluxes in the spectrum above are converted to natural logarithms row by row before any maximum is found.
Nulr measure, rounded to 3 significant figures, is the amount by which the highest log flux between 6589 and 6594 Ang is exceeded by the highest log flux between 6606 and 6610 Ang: 0.120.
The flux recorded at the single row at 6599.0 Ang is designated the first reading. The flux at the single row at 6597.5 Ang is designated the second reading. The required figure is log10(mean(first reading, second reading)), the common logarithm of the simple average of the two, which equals 1.16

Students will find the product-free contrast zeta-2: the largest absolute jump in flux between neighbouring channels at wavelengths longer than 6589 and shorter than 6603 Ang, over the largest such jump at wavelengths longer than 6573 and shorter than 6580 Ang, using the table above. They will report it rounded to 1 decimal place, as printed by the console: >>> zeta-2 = 1.5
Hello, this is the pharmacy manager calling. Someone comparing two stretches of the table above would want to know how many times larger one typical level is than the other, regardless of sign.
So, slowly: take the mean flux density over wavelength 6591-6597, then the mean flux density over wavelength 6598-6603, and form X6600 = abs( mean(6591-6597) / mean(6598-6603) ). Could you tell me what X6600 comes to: 0.954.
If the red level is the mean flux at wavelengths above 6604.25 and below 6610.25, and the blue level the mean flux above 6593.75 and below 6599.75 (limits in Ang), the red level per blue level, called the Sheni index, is 1.11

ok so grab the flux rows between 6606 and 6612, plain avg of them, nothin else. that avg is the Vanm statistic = 15.9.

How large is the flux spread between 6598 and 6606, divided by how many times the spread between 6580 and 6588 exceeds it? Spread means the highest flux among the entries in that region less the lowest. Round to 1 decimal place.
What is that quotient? 7.2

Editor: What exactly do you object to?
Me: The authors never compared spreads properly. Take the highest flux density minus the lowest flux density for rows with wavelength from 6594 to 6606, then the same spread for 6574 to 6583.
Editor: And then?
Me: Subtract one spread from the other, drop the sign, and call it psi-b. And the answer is 1.0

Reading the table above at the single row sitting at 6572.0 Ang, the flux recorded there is 13.6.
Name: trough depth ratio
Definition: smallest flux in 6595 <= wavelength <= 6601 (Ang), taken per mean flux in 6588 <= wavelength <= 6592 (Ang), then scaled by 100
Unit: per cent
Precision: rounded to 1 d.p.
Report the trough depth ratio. 100.0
